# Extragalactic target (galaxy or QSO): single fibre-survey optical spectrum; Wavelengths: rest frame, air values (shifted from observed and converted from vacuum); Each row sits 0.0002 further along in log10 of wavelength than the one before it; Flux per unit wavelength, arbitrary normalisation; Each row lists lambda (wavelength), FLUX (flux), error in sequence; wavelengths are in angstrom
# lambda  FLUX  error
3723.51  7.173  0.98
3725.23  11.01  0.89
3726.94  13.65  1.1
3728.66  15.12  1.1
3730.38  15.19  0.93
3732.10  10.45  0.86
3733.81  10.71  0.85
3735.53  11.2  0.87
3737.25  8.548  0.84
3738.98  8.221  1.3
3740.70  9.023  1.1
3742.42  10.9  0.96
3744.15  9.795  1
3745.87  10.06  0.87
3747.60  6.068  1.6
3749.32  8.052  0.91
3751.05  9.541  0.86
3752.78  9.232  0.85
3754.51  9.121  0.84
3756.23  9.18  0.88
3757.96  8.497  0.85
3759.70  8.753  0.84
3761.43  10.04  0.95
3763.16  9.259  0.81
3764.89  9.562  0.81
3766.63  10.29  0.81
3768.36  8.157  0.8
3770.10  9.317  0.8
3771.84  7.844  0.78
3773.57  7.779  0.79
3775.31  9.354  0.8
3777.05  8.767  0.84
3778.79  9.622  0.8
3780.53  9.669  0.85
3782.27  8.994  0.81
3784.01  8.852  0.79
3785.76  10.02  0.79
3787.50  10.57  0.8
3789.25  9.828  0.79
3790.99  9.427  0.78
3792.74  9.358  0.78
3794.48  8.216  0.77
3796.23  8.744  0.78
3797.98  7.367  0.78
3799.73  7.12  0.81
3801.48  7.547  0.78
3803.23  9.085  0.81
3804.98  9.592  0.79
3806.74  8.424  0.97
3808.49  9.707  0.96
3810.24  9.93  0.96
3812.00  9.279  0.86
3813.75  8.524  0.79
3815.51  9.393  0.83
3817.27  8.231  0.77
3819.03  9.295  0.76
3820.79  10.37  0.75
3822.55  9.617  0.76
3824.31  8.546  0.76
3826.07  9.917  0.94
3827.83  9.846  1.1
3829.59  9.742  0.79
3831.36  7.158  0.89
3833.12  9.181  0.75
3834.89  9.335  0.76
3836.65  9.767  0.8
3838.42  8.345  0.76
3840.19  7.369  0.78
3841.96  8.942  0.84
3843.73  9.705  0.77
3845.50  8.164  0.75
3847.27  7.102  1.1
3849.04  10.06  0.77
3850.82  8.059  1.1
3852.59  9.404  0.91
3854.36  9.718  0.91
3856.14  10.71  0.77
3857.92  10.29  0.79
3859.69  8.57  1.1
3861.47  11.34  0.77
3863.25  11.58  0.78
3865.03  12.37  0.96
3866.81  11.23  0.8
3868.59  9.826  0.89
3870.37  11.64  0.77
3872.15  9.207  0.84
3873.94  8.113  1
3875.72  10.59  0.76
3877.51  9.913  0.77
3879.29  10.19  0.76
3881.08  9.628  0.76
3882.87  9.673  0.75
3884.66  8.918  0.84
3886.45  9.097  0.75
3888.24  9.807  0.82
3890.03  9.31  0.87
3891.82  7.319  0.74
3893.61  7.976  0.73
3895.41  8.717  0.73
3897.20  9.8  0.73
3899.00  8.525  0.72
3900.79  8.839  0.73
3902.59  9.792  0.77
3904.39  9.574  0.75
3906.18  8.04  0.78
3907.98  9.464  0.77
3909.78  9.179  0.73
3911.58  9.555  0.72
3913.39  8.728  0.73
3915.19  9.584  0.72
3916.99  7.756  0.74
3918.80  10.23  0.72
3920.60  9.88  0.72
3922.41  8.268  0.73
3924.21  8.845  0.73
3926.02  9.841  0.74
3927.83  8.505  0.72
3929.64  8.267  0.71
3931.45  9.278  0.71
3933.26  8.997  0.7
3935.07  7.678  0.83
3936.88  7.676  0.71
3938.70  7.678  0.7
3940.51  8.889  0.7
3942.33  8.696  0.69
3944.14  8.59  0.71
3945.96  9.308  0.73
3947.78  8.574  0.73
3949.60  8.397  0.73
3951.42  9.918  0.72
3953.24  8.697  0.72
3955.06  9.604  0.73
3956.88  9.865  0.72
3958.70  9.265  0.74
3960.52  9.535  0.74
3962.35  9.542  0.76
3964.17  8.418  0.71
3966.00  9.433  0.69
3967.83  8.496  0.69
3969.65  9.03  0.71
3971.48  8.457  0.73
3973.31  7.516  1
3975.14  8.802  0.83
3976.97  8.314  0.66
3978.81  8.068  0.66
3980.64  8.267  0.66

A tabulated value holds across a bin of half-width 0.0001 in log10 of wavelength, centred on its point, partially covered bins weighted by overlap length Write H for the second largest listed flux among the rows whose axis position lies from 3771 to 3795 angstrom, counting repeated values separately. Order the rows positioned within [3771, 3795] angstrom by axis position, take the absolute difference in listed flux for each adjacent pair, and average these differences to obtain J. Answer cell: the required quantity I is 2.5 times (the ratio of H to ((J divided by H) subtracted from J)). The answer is 45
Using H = 10.02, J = 0.62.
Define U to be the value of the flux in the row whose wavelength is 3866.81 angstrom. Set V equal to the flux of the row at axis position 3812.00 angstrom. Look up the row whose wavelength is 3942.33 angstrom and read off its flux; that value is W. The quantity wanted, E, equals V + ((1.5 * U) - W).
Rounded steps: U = 11.23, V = 9.279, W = 8.696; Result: 17.4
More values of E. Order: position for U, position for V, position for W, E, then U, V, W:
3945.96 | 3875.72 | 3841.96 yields 15.6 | 9.308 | 10.59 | 8.942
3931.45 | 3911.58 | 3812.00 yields 14.2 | 9.278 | 9.555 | 9.279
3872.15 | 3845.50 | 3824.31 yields 13.4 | 9.207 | 8.164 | 8.546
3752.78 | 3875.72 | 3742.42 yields 13.5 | 9.232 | 10.59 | 10.9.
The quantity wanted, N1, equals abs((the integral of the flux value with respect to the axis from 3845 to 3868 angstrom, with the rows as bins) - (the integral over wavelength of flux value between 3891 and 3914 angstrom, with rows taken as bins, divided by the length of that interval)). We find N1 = 219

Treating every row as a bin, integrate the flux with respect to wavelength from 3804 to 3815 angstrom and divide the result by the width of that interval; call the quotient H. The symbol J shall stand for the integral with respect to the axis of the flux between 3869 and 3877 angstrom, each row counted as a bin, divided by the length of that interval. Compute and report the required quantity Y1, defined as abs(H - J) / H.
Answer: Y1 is 0.07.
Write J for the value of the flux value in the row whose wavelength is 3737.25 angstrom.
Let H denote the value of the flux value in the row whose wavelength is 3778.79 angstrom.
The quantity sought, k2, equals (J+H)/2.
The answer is 9.1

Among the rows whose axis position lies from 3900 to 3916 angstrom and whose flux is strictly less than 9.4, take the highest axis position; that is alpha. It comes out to 3913.39 angstrom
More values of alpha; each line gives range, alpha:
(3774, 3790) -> 3784.01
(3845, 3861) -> 3859.69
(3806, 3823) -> 3819.03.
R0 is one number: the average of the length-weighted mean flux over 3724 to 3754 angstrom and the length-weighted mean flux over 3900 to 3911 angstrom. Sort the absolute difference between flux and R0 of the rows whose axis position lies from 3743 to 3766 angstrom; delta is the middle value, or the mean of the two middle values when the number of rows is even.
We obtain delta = 0.52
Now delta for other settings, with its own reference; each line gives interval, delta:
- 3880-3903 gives 0.65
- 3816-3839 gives 0.46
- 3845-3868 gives 1.48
